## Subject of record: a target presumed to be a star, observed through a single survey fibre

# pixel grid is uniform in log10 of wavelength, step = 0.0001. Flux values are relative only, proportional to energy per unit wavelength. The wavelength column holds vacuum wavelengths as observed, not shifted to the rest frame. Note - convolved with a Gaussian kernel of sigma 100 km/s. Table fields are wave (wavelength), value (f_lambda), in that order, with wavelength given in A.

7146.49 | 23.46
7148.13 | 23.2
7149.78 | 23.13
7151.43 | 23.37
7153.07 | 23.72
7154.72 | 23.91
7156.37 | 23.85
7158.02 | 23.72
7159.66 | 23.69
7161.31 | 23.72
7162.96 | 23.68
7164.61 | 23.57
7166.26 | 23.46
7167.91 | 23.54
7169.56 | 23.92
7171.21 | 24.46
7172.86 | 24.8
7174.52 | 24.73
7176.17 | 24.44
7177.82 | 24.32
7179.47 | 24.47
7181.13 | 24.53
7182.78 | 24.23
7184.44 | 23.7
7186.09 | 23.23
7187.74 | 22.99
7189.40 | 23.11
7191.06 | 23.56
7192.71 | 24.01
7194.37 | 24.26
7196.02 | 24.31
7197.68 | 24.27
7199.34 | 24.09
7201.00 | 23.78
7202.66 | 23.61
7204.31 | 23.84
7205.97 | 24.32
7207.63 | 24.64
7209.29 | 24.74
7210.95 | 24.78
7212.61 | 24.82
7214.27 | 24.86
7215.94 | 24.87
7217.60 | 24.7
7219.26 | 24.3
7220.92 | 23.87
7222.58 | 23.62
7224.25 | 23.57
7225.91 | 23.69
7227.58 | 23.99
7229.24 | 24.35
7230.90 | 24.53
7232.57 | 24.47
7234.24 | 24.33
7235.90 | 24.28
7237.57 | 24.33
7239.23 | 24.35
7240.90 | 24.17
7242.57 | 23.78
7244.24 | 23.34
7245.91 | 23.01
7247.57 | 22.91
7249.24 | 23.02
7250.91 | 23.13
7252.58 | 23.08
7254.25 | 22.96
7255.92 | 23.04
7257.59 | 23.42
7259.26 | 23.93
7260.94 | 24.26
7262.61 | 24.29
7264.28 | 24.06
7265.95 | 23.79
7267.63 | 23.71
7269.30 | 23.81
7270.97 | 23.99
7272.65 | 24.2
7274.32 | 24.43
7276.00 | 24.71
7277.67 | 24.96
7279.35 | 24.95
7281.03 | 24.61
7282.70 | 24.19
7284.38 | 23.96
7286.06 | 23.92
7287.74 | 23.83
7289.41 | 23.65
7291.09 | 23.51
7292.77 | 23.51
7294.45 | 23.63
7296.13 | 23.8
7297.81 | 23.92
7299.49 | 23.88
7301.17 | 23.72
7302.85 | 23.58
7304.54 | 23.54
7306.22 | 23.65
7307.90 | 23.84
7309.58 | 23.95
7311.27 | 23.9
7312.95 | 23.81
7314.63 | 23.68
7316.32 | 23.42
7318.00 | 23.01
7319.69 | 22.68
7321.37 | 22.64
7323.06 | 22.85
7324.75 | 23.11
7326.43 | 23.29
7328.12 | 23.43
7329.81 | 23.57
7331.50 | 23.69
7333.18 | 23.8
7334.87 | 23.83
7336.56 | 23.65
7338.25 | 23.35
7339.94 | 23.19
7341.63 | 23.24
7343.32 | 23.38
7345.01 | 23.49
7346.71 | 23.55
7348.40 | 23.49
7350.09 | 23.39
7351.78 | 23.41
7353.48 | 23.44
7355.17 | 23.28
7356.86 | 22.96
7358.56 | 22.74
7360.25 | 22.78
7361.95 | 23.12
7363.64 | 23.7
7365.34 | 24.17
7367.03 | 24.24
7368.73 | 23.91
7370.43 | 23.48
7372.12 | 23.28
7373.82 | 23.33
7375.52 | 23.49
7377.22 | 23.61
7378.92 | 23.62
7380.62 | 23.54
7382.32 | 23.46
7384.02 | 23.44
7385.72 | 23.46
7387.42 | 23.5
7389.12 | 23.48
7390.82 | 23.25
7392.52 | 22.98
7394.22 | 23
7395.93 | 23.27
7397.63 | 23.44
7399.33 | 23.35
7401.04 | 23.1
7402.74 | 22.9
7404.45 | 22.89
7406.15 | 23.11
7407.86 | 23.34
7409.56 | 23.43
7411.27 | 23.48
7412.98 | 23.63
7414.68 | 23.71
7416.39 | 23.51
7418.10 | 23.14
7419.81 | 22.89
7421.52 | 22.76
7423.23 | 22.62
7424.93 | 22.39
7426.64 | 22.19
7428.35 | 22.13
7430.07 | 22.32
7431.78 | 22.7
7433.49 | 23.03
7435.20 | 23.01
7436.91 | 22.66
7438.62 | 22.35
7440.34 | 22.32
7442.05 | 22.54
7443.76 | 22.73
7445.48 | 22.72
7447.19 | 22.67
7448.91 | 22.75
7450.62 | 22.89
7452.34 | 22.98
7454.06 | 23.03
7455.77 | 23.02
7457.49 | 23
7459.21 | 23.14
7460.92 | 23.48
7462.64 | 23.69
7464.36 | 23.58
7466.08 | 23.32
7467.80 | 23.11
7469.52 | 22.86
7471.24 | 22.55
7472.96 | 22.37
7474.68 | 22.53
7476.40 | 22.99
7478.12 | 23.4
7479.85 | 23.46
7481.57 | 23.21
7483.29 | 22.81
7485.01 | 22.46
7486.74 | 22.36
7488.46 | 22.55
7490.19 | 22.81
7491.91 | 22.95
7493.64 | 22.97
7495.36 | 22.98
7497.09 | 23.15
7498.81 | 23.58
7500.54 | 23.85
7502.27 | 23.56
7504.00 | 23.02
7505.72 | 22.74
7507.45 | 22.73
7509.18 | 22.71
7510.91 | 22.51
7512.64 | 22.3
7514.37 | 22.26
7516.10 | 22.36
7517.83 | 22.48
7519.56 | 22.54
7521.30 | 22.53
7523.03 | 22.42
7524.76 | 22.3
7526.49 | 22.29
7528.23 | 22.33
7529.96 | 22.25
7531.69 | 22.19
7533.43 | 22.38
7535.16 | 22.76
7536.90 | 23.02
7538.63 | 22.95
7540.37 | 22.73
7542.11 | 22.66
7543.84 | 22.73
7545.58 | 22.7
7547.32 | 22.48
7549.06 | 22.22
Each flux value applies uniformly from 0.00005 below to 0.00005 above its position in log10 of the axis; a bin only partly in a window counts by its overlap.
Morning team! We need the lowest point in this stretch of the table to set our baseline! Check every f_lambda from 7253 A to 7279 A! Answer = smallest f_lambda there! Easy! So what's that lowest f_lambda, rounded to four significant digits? 22.96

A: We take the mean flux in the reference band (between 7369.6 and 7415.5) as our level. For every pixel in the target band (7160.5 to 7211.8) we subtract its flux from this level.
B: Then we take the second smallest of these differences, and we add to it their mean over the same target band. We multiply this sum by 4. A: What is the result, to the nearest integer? -8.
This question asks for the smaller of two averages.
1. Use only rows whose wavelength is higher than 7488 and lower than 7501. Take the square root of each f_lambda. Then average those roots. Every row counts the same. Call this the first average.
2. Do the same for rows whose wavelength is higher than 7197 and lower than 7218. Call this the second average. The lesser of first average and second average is 4.81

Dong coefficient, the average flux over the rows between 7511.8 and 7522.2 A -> 22.4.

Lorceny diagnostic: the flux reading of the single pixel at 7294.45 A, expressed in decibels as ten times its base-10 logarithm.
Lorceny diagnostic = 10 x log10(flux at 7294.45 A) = 13.7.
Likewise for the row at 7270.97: 13.8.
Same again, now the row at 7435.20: 13.6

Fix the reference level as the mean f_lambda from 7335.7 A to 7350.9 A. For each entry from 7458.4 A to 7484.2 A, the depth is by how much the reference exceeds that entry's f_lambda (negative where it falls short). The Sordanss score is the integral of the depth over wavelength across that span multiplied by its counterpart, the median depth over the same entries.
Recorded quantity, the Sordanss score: 2.2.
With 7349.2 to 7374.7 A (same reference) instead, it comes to 0.0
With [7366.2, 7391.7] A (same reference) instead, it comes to 0.2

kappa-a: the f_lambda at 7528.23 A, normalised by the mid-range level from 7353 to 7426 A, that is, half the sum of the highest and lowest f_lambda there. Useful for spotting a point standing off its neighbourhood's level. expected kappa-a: 0.96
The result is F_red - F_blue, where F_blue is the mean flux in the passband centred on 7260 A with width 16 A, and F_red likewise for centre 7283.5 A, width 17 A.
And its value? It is 0.6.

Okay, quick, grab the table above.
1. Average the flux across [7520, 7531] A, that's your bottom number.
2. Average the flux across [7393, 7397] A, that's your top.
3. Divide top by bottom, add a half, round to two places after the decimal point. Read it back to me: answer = 1.53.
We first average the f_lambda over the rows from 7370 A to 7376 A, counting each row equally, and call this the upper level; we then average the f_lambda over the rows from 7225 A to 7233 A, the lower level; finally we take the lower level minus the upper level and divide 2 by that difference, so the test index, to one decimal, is 2.5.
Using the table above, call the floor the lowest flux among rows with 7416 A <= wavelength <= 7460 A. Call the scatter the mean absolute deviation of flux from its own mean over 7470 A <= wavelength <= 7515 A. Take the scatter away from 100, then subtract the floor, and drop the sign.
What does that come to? 77.5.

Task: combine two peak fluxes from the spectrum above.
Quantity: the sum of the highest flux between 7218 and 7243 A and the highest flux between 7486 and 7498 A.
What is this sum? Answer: 47.7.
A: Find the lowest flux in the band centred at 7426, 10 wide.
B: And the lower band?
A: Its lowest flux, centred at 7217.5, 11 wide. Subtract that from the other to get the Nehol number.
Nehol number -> -1.49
